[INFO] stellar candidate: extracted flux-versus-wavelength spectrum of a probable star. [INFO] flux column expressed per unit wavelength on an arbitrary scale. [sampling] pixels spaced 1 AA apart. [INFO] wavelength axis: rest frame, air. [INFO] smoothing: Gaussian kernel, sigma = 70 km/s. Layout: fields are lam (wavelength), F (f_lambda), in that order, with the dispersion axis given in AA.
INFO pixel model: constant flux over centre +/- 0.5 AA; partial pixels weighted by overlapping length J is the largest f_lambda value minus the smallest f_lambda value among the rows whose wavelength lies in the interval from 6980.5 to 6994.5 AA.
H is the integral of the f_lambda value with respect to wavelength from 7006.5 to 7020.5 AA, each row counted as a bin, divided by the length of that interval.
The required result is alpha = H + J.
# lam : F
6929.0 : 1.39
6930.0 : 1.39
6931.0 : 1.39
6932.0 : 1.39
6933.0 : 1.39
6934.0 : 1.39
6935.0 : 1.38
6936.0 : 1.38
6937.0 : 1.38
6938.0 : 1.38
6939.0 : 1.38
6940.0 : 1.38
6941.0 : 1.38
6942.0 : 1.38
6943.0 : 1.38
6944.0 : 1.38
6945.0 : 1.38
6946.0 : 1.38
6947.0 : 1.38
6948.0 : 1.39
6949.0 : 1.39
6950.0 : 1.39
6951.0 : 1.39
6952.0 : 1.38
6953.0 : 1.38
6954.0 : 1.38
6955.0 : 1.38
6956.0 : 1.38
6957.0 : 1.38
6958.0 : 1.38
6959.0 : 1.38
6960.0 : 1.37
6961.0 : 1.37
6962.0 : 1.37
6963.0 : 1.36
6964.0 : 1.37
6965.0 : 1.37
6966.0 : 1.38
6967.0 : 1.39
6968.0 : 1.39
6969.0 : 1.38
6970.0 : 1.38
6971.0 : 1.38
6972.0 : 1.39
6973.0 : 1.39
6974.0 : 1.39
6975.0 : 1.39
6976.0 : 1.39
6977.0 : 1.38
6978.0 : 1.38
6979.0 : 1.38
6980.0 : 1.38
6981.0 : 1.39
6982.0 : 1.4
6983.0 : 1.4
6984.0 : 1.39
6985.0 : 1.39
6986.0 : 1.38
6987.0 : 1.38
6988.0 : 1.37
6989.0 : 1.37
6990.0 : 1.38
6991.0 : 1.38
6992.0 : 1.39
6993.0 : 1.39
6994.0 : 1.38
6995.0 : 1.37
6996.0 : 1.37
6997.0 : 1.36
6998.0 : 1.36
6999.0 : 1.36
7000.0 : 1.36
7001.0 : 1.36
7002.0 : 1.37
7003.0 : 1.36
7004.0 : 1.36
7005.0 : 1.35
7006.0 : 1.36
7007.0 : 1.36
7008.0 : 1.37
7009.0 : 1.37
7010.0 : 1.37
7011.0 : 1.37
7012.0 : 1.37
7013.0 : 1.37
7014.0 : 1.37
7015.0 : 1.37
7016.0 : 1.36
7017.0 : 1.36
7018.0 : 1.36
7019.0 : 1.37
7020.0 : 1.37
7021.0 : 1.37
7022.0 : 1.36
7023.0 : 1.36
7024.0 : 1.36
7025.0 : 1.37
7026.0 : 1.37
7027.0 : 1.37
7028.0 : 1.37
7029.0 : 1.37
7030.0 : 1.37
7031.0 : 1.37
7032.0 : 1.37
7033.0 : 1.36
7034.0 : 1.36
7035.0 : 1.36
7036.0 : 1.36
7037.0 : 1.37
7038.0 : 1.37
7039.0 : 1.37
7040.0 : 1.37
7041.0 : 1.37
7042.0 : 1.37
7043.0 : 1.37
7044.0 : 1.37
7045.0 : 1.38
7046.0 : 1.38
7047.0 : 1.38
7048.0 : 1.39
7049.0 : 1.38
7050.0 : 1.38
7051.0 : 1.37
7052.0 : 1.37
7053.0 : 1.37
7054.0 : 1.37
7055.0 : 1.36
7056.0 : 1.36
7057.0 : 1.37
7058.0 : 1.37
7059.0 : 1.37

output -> 1.40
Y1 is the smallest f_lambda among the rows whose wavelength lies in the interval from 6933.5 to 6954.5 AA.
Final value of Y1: 1.38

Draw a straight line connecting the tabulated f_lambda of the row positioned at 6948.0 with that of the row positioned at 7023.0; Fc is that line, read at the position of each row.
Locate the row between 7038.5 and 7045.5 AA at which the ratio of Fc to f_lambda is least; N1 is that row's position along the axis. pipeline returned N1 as 7045.0 AA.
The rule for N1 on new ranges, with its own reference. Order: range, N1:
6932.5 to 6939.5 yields 6934.0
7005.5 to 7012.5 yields 7012.0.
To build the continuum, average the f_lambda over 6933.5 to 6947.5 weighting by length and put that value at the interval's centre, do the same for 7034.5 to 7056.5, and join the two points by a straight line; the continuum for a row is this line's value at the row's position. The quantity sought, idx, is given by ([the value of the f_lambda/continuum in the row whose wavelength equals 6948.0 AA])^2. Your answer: 1.01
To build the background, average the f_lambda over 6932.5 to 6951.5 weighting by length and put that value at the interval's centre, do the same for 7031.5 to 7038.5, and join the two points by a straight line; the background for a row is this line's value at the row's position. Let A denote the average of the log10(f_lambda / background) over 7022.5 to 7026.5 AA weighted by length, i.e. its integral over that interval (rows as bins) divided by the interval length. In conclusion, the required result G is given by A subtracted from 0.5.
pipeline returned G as 0.500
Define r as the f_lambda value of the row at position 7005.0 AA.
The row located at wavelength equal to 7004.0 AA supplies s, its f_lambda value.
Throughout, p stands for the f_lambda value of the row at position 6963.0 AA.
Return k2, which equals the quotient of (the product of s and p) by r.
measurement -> 1.37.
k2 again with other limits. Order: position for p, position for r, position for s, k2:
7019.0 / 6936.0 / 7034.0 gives 1.35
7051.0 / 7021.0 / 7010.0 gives 1.37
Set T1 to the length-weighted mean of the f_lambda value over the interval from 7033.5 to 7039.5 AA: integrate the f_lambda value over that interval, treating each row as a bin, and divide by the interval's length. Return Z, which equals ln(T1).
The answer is 0.311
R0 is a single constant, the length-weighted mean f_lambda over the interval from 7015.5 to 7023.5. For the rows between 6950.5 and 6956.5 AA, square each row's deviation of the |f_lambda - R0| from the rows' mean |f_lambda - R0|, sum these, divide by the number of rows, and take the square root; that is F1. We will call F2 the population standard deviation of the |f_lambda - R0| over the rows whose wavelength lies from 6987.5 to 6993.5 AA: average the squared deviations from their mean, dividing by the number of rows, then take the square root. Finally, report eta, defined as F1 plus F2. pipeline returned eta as 0.0119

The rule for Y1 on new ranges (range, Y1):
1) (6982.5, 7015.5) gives 1.35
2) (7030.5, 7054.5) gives 1.36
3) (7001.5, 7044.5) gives 1.35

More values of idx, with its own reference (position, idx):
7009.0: 0.99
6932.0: 1.01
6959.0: 1.00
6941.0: 1.00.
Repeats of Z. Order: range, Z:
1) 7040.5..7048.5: 0.319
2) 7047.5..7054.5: 0.319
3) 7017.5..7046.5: 0.313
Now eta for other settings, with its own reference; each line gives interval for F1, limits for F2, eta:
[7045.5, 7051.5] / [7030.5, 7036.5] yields 0.0070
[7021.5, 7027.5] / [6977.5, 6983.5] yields 0.0102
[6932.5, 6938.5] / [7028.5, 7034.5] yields 0.0059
